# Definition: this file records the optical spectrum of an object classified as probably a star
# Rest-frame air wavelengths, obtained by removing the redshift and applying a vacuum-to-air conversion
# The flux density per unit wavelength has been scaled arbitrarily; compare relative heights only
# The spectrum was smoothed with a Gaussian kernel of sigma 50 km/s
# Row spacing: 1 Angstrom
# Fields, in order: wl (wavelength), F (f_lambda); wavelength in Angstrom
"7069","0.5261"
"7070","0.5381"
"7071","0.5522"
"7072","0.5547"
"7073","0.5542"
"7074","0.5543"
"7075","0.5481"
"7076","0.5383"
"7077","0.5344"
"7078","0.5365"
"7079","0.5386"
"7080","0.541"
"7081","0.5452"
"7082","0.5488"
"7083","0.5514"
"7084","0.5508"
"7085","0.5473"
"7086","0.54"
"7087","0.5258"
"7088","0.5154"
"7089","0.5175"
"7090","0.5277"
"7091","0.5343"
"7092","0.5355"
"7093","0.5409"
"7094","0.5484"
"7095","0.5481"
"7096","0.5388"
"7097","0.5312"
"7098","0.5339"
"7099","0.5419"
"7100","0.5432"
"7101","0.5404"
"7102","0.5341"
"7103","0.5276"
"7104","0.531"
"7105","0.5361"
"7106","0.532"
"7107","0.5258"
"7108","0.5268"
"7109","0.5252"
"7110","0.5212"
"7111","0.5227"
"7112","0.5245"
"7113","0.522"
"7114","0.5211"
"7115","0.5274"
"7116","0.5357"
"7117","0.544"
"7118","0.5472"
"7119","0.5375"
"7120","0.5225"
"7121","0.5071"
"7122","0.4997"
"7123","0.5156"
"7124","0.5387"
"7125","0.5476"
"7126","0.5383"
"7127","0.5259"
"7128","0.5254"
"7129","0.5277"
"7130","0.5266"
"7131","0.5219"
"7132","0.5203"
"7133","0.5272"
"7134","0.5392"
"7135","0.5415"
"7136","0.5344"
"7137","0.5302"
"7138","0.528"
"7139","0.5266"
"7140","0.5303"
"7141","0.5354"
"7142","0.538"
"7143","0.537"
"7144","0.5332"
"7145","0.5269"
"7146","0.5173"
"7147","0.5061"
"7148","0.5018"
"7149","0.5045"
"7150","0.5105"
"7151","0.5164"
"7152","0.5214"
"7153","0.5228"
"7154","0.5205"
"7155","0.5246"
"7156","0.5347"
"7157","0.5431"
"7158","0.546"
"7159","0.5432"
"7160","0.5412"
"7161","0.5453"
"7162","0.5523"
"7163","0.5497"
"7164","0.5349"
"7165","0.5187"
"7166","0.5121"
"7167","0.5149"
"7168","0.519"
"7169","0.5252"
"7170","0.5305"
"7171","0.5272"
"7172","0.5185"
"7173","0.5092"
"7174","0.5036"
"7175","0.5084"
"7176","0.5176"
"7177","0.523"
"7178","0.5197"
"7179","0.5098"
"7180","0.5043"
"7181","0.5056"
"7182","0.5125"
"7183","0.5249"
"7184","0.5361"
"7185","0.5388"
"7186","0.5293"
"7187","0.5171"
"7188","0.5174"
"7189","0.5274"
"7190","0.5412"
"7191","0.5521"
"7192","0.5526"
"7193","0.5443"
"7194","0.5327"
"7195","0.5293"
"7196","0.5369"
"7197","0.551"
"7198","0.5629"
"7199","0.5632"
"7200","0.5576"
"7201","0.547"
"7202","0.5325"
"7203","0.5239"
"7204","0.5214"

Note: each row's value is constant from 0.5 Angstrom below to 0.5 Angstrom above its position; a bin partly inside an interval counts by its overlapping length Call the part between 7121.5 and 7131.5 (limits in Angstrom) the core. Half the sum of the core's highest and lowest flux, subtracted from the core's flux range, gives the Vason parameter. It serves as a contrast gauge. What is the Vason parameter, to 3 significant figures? -0.476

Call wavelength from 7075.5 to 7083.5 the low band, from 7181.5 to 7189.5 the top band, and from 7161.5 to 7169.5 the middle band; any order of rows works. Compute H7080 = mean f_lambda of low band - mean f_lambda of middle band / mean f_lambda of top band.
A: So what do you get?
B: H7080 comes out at -0.464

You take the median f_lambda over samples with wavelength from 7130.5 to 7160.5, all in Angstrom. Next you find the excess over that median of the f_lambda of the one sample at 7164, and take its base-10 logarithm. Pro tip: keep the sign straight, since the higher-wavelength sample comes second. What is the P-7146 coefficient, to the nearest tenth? -2.1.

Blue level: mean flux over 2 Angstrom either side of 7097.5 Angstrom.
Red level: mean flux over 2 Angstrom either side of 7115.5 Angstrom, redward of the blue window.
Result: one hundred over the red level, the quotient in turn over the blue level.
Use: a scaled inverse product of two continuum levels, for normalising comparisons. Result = 350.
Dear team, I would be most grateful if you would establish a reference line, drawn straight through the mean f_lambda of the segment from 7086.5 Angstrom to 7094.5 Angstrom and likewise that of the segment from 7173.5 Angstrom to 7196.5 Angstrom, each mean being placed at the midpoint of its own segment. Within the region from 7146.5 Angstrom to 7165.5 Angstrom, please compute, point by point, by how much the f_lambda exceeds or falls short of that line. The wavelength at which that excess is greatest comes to 7162 Angstrom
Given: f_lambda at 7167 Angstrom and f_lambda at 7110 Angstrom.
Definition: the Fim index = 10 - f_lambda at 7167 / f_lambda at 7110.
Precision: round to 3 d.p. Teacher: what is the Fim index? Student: 9.012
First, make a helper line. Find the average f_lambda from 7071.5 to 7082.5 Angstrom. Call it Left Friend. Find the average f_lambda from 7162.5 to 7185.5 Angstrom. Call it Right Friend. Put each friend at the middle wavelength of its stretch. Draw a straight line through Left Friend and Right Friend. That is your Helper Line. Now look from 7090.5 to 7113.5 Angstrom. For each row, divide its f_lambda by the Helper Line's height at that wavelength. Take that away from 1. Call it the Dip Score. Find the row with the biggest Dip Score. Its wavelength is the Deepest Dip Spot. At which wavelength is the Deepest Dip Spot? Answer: 7110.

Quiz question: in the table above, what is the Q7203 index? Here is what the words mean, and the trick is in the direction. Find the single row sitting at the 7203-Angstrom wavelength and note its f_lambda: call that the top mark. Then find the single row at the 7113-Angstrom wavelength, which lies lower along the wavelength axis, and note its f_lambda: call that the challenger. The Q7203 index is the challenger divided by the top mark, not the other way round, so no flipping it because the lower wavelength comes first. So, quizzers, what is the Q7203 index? 1.00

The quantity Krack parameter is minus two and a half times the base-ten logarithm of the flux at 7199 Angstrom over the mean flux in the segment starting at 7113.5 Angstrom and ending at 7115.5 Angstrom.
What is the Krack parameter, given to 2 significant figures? -0.078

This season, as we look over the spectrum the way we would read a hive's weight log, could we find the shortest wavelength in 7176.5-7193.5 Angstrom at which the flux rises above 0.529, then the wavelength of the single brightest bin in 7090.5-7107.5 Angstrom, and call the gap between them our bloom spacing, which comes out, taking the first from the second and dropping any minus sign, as 90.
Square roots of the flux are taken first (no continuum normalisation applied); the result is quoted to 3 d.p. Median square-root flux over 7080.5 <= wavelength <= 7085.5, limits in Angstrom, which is 0.741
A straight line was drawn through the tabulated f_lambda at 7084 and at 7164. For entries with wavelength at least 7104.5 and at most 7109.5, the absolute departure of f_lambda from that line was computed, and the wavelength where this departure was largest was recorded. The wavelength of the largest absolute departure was 7109 Angstrom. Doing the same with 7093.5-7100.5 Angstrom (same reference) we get 7097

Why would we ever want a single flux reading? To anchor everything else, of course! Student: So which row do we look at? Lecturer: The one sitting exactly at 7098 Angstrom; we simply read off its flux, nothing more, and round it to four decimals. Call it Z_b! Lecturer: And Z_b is 0.5339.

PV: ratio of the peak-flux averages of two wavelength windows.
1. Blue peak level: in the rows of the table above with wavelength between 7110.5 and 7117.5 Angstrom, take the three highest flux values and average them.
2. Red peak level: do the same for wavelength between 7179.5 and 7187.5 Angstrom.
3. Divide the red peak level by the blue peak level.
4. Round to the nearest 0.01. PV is 1.00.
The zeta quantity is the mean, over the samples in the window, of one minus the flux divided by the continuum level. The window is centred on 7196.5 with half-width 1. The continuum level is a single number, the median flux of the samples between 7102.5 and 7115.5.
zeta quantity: -0.035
